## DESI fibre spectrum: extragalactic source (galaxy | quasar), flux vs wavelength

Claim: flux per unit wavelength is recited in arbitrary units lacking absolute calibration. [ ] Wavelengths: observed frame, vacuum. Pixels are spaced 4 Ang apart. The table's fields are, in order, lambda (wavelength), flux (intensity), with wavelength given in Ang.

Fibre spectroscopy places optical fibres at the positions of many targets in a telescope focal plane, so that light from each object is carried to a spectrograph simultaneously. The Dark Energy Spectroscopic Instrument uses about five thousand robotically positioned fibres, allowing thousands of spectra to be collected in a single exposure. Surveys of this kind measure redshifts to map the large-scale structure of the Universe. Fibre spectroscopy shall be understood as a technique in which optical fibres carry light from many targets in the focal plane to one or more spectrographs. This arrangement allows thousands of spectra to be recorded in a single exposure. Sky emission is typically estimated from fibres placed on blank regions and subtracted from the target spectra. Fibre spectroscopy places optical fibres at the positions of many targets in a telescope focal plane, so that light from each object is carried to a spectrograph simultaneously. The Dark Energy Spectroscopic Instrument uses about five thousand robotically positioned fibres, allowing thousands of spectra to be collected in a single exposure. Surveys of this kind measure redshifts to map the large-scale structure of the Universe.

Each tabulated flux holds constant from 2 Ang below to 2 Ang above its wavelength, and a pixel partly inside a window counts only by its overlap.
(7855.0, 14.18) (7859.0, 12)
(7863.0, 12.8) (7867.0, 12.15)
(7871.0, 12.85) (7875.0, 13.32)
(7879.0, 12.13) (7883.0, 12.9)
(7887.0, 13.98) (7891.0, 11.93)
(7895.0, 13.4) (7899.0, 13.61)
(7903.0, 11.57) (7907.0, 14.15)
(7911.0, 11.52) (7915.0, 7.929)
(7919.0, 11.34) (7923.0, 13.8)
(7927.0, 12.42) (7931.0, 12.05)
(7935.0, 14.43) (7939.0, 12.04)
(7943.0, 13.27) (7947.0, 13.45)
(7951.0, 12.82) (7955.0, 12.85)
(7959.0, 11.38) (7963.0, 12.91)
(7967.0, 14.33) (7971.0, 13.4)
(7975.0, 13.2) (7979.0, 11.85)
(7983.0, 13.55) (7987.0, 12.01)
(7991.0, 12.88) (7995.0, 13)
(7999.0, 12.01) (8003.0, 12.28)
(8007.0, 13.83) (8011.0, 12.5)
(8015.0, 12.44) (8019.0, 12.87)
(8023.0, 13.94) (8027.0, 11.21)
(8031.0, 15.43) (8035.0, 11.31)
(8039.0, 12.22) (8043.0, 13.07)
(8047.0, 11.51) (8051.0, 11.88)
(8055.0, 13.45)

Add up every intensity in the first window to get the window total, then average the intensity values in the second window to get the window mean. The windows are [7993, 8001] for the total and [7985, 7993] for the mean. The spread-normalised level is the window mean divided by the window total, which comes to 0.50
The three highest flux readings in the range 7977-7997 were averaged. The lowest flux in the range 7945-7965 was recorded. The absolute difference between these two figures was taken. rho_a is 1.76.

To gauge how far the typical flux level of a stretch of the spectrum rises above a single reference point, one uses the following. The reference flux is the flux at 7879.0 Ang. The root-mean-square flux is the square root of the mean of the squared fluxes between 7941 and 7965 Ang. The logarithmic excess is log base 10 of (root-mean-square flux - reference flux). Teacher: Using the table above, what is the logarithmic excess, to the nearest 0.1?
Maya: -0.2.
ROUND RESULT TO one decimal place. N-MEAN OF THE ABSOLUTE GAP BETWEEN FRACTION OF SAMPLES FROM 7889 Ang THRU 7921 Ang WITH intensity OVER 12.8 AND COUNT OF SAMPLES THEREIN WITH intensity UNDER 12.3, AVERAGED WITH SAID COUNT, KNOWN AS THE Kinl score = 4.8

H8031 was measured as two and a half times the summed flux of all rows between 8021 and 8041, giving 160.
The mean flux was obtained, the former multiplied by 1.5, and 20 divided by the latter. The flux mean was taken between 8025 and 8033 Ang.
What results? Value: 1.00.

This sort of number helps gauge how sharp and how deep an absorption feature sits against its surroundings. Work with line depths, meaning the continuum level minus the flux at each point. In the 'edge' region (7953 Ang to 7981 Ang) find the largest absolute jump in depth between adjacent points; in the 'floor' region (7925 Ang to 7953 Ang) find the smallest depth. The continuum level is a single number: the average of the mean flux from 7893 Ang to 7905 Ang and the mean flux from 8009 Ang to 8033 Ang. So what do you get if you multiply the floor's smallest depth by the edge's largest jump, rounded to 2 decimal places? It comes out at -2.25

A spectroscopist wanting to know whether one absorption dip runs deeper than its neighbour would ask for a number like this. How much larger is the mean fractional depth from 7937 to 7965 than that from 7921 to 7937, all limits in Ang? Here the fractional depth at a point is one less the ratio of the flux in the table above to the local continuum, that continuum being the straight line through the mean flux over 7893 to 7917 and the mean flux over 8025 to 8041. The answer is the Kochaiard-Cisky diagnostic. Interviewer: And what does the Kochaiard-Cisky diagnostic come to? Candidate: 0.05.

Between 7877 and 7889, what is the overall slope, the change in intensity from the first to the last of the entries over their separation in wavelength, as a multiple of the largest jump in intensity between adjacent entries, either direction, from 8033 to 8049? 0.15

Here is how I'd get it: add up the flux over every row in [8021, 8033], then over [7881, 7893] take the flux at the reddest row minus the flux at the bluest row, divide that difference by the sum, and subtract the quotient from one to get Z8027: 1.02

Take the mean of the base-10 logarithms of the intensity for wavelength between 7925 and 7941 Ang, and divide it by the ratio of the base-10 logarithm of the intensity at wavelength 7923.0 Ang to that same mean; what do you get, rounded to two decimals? 1.07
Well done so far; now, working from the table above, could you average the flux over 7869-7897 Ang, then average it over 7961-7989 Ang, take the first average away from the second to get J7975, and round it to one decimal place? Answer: 0.1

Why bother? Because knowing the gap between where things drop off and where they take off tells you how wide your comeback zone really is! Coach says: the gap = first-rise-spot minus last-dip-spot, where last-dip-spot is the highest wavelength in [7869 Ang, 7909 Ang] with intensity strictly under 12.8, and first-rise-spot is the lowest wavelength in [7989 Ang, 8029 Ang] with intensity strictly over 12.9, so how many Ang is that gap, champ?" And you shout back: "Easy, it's 92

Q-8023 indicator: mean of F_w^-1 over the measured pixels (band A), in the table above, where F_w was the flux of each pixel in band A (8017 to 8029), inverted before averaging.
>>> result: 0.0795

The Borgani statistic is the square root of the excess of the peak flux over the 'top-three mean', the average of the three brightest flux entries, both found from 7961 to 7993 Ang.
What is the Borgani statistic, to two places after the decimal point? 0.75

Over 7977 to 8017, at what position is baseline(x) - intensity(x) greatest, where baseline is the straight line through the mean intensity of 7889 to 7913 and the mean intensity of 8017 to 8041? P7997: 7979.0 Ang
